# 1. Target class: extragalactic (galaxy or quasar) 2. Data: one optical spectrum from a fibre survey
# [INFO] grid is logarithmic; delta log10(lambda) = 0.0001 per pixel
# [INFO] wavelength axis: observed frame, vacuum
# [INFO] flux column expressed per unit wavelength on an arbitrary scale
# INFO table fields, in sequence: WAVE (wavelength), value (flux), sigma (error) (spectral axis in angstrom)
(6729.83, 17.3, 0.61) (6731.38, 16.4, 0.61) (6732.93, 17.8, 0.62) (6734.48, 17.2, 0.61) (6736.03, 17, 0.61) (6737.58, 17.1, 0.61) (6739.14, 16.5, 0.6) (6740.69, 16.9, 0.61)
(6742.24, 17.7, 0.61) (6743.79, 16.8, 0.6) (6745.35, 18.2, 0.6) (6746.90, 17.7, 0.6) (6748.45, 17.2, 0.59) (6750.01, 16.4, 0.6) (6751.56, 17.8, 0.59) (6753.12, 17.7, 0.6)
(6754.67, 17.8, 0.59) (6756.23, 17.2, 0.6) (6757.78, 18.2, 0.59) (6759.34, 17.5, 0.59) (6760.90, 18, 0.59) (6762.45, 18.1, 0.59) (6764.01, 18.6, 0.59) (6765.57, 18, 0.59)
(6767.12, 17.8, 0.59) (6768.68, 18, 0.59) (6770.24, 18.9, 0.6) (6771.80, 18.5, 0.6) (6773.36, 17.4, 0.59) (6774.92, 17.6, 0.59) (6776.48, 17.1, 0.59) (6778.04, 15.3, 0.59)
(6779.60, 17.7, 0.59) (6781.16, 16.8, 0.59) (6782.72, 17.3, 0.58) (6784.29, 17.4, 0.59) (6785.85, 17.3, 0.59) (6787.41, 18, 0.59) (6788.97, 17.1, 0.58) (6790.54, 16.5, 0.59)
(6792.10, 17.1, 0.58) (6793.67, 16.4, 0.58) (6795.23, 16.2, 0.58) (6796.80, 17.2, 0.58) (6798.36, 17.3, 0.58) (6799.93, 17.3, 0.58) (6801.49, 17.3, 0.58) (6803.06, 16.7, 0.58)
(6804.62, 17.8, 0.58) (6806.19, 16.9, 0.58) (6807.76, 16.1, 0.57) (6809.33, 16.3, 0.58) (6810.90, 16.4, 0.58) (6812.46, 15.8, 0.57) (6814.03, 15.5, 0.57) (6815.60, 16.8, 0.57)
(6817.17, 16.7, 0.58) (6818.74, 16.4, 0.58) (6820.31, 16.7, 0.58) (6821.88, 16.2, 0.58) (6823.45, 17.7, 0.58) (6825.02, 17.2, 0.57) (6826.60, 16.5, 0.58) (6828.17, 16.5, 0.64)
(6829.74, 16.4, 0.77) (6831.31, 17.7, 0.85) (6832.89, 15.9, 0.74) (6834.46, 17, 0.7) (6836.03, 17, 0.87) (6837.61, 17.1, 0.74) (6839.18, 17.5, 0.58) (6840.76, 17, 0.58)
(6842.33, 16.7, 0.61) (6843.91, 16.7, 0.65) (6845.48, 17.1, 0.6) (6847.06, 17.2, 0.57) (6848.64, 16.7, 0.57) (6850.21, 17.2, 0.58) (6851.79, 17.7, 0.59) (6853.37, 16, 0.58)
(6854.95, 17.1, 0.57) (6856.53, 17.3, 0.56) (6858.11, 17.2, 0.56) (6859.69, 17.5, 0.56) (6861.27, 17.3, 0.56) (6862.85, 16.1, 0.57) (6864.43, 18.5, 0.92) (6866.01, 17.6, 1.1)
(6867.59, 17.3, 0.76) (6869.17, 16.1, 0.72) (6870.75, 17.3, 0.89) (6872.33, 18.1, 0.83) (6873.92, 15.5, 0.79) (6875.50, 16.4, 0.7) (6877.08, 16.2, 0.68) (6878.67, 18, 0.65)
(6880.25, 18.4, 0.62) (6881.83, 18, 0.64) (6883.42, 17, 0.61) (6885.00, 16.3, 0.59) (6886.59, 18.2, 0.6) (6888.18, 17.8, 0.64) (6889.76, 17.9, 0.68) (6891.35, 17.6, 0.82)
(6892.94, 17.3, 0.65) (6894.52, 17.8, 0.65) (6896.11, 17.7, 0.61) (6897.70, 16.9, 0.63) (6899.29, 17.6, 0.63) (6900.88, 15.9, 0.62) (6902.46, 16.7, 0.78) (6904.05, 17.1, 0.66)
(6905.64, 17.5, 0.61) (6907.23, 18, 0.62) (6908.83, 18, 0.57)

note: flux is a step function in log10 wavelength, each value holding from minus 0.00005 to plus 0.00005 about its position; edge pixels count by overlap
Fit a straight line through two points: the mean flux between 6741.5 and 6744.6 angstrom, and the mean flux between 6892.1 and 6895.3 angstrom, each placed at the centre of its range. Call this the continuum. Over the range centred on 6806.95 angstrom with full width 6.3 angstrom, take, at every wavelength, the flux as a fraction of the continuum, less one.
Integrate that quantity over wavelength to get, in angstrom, -0.22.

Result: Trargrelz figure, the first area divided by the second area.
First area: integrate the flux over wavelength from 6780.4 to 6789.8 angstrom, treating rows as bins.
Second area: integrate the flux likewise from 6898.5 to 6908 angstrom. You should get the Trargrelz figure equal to 1.0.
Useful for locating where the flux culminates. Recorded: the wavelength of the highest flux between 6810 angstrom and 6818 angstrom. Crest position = 6815.60 angstrom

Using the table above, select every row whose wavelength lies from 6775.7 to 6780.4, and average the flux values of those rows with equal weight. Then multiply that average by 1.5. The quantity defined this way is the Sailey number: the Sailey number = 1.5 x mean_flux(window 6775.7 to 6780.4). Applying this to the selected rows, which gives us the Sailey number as 25.1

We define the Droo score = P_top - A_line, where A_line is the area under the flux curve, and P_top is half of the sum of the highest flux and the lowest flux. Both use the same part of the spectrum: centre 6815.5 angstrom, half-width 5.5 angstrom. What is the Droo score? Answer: -163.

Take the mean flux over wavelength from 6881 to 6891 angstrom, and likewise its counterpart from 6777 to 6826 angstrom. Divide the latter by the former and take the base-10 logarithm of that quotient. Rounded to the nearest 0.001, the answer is -0.018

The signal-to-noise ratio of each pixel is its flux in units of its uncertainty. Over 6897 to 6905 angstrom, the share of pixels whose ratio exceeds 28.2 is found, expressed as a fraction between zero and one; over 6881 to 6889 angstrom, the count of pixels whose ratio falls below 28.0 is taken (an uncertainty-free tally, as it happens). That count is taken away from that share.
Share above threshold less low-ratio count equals -3.0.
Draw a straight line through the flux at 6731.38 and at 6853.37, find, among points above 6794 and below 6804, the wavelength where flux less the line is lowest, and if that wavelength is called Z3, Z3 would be 6795.23 angstrom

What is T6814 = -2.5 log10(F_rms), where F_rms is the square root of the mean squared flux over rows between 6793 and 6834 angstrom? -3.06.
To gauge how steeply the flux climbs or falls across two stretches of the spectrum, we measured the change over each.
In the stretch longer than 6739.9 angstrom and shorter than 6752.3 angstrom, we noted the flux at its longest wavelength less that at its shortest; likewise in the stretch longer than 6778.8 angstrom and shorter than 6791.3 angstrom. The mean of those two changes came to -0.15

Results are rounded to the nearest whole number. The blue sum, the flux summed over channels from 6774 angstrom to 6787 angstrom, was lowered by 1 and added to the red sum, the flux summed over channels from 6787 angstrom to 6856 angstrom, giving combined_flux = 876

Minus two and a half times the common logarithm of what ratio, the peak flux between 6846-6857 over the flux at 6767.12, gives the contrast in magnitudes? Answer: 0.01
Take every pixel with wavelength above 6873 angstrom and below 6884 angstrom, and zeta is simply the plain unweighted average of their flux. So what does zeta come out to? 17.1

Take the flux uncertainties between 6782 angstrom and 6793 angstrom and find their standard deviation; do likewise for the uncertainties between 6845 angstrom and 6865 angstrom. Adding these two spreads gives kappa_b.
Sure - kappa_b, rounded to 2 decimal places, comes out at 0.10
